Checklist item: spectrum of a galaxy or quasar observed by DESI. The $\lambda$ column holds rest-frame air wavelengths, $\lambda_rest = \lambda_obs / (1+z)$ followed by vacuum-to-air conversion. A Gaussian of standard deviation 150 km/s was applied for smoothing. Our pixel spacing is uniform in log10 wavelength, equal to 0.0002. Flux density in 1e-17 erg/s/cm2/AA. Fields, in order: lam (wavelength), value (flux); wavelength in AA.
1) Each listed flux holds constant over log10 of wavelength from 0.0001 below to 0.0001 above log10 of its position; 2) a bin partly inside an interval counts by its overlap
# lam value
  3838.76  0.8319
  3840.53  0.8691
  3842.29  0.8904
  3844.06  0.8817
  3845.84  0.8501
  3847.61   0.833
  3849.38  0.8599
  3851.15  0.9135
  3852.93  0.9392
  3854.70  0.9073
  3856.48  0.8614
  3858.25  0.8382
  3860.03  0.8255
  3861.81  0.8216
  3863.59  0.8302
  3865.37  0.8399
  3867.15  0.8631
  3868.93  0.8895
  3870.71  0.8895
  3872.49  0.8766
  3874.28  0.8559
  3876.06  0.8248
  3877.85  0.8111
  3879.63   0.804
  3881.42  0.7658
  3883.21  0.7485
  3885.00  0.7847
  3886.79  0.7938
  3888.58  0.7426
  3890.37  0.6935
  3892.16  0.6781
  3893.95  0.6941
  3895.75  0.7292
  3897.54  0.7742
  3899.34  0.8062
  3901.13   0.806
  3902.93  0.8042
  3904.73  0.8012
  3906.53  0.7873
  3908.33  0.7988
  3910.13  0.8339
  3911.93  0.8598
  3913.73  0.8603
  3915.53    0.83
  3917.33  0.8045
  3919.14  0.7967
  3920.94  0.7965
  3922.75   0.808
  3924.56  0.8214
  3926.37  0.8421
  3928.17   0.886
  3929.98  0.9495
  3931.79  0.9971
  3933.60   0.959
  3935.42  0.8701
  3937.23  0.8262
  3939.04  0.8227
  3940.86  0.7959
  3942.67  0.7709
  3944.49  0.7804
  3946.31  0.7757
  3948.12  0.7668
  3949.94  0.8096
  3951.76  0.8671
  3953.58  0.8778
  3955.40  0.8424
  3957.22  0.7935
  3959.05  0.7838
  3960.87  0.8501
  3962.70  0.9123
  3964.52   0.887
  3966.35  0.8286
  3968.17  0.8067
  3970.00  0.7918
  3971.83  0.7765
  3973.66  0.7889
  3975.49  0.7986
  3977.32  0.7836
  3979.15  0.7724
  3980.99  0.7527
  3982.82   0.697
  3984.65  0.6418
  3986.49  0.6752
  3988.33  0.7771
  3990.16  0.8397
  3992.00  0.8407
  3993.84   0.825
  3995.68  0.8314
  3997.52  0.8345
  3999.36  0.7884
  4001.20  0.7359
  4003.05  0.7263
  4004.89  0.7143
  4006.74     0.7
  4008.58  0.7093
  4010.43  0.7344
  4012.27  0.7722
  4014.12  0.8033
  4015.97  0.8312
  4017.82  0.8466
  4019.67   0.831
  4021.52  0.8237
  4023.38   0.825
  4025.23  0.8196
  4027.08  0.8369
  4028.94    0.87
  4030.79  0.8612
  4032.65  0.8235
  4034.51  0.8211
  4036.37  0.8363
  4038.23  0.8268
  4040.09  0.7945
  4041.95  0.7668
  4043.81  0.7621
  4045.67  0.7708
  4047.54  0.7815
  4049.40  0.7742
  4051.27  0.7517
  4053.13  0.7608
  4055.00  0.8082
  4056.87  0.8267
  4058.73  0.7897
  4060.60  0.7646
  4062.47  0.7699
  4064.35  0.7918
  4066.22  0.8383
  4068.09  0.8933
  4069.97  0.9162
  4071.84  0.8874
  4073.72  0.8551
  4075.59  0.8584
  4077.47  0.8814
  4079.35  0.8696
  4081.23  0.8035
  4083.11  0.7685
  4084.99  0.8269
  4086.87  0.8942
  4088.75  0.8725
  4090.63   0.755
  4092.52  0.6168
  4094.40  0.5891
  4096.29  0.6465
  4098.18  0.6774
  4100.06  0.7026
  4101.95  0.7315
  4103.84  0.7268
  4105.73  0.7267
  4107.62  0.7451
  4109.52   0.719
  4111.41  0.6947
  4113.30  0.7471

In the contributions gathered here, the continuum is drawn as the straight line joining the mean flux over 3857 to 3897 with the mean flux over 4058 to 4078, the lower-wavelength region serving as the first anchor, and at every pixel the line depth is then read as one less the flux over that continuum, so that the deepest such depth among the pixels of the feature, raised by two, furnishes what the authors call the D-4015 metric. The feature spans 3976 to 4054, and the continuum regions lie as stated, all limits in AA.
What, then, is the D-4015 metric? 2.22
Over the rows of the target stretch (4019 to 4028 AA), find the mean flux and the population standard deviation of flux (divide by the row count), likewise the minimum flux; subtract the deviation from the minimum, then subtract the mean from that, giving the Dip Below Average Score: -0.014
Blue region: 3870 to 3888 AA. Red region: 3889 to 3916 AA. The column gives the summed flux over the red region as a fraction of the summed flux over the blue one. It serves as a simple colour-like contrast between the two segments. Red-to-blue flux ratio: 1.4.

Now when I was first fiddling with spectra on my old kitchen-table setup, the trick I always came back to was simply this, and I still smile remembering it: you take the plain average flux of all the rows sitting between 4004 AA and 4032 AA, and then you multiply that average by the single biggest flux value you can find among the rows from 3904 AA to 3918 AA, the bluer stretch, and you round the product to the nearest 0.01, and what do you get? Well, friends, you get 0.69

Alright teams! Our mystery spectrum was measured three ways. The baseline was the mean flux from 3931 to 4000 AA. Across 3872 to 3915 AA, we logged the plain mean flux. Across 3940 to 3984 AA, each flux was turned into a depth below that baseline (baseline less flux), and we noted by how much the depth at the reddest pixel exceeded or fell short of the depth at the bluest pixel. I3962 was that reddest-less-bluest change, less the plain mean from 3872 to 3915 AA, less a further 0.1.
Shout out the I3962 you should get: -0.79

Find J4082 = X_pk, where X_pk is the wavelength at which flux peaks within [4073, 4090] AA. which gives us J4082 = 4086.87 AA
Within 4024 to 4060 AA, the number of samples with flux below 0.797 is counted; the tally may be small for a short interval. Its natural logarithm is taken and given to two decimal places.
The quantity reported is 2.20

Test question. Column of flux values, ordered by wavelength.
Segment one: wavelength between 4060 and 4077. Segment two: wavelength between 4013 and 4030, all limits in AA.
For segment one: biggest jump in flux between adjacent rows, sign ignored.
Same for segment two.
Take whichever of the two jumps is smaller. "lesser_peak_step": 0.033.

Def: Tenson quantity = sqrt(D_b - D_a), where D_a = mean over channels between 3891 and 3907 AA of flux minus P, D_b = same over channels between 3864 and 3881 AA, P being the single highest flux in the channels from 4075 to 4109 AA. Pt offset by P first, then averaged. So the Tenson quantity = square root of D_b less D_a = 0.29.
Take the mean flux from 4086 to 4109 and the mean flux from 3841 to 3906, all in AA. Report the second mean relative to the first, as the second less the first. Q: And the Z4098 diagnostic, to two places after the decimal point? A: 0.10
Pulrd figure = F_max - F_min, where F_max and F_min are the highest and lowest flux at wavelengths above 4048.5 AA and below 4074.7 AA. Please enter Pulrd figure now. 0.16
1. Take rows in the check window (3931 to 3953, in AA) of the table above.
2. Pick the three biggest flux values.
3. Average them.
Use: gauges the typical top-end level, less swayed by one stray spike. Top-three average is 0.94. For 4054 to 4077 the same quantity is 0.90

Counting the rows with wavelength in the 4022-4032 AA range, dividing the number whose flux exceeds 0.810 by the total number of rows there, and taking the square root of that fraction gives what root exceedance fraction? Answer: 1.0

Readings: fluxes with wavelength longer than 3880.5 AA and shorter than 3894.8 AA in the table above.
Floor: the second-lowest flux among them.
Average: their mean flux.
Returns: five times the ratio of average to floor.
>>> 5.32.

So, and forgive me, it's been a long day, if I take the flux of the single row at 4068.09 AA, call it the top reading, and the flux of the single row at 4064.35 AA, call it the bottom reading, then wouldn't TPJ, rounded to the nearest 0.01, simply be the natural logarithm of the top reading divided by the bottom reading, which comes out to 0.12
